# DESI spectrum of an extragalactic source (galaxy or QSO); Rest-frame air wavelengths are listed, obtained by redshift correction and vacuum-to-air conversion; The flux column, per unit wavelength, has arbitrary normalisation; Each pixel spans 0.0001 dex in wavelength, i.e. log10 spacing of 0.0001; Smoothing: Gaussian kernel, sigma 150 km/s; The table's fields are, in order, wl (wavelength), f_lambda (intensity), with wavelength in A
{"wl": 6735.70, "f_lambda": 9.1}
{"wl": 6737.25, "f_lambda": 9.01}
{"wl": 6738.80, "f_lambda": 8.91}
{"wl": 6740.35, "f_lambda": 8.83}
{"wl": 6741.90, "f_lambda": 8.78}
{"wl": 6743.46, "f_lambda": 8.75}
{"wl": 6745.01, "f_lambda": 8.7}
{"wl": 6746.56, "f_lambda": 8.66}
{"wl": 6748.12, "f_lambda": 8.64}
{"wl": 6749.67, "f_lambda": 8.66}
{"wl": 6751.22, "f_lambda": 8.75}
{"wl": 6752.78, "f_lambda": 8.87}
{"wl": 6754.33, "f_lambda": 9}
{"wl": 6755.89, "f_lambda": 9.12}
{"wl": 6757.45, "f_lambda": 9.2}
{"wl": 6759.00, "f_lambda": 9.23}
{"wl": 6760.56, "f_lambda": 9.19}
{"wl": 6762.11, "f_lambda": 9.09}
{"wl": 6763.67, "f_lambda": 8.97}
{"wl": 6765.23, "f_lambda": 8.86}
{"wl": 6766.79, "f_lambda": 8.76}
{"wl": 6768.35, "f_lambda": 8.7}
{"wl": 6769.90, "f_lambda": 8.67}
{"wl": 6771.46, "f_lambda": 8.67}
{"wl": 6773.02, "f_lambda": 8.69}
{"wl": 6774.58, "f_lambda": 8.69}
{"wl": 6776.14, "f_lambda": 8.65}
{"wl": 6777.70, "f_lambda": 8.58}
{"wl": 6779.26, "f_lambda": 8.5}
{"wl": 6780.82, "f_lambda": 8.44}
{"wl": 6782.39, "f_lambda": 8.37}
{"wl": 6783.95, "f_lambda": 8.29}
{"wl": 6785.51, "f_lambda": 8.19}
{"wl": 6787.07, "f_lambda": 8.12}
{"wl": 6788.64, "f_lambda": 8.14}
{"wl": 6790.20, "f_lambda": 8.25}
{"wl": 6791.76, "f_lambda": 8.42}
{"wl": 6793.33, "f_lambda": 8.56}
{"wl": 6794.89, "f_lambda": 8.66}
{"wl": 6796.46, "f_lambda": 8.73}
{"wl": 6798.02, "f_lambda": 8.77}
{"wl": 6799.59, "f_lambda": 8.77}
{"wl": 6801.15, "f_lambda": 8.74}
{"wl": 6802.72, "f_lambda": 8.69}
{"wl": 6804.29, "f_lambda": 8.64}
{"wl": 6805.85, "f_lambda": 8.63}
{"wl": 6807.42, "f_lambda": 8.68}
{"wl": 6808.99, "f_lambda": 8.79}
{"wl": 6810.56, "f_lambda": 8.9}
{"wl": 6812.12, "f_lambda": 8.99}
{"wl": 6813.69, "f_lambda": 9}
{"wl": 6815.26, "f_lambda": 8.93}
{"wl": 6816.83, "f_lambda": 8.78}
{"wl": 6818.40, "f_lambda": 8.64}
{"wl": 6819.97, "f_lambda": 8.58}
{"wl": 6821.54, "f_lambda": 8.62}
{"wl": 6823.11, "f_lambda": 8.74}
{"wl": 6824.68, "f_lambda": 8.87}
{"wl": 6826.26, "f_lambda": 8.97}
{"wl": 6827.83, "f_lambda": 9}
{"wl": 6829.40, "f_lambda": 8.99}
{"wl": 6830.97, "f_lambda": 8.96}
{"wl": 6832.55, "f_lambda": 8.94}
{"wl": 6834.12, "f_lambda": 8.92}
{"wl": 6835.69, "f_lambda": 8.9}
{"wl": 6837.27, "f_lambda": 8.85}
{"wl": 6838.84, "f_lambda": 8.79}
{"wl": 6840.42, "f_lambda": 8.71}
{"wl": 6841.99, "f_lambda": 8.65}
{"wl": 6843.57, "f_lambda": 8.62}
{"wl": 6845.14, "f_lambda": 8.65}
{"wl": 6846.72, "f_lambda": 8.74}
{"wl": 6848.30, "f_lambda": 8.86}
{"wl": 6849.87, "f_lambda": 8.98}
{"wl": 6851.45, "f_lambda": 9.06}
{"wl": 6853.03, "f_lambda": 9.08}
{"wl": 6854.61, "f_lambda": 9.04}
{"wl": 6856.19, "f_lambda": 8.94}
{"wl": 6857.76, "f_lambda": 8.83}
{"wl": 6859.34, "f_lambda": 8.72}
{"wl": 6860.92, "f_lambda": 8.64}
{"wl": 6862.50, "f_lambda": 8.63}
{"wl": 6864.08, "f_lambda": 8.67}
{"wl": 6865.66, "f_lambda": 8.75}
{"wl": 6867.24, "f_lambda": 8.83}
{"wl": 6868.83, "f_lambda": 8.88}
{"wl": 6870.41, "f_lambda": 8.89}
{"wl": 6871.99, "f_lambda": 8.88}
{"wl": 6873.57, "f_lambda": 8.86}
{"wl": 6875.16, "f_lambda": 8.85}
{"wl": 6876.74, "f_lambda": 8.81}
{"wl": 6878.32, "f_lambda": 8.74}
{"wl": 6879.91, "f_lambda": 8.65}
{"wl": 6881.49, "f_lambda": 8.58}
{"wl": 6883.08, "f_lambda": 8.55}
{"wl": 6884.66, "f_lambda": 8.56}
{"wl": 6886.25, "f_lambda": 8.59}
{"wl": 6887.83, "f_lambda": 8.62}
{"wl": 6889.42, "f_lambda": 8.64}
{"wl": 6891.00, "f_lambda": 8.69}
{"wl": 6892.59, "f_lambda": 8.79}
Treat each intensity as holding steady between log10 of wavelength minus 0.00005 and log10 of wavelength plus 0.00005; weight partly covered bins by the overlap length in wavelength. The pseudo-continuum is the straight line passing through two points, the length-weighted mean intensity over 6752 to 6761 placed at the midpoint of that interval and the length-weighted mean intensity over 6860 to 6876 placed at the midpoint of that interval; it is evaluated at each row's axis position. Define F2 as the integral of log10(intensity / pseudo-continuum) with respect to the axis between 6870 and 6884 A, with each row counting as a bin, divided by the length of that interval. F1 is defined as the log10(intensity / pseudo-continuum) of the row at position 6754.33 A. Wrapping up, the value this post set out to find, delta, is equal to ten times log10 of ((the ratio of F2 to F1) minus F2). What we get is -10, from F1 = -0.005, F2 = -0.0005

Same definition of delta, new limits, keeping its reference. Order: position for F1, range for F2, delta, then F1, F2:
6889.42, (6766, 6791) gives 8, -0.004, -0.0275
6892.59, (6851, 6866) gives -6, 0.004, 0.0010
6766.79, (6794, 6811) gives -1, -0.015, -0.0120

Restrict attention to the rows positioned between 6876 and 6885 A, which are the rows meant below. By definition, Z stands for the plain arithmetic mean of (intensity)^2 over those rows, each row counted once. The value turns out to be 75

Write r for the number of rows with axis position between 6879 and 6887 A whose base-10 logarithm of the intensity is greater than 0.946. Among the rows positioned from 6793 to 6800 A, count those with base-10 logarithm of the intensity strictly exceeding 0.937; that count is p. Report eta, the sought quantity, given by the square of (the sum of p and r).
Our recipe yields 16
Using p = 4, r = 0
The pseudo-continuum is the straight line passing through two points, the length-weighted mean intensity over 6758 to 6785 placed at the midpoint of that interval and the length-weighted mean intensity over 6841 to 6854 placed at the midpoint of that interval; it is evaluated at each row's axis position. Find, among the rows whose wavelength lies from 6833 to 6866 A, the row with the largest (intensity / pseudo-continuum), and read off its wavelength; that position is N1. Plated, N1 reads 6853.03 A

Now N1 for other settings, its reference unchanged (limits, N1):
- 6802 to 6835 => 6813.69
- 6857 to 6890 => 6870.41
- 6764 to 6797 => 6765.23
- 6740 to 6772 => 6759.00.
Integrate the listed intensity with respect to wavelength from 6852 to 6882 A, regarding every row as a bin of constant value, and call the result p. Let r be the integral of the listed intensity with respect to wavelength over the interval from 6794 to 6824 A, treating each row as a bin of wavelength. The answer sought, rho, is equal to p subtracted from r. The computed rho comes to -2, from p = 264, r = 262.6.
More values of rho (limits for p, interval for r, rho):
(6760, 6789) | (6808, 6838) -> 16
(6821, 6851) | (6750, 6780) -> 1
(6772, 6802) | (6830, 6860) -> 11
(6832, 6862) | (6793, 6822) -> -11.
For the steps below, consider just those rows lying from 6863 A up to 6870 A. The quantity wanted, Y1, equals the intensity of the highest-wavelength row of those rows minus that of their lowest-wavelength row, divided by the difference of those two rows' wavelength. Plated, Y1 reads 0.04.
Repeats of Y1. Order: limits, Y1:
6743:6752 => 0.00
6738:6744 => -0.03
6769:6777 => 0.00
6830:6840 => -0.02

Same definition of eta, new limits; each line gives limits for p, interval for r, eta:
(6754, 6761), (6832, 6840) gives 81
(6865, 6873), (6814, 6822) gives 36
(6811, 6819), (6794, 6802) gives 16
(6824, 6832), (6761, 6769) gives 64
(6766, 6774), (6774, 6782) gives 25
